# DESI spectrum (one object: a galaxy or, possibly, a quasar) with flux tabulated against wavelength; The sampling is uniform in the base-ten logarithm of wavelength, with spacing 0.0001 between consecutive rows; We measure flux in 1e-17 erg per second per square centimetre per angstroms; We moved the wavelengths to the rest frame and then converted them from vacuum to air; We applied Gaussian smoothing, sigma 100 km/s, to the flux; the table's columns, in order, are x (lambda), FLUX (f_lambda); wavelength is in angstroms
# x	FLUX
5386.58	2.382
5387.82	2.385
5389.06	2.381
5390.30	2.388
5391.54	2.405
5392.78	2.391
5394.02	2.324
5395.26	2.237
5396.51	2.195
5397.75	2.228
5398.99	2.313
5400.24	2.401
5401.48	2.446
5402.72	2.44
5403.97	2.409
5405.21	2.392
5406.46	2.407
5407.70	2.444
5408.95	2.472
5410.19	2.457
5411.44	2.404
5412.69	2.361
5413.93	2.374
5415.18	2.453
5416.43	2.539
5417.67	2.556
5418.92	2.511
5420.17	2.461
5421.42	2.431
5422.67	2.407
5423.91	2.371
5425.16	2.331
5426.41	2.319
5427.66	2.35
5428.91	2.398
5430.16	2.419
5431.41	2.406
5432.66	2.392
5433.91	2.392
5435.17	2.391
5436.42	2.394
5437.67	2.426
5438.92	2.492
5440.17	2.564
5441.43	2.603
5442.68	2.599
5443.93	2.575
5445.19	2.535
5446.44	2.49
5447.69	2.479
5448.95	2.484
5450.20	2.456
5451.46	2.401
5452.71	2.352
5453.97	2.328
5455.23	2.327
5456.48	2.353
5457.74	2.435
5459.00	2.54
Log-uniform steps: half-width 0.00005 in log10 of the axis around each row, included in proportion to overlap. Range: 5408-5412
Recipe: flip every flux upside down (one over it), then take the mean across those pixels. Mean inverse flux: 0.409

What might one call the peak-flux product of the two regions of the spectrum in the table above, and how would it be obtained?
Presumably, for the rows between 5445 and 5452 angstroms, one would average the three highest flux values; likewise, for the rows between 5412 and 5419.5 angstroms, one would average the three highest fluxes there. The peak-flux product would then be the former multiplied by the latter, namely 6.3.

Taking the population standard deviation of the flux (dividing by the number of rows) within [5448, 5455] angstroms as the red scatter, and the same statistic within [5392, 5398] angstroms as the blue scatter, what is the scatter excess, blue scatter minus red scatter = 0.01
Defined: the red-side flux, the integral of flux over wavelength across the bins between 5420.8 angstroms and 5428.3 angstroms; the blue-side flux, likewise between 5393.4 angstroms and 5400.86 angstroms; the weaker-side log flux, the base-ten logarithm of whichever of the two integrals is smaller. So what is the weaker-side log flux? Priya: 1.23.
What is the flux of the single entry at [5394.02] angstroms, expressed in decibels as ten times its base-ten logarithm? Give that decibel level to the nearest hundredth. 3.66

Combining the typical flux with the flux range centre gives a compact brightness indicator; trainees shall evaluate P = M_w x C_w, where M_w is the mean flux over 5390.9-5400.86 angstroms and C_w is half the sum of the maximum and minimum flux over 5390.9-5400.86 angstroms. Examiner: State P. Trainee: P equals 5.3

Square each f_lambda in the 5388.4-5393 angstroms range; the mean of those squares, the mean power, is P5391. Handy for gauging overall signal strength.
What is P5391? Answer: 5.72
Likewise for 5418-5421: 6.18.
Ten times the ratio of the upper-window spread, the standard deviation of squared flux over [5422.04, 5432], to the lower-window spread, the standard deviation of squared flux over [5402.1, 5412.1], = 13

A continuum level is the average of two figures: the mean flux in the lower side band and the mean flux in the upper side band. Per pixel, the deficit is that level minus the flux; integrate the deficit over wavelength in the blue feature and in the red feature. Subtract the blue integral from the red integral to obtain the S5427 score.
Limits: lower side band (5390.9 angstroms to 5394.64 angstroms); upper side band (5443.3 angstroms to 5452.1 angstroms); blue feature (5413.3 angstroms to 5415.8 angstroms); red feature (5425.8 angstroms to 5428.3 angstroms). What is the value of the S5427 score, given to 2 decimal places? 0.20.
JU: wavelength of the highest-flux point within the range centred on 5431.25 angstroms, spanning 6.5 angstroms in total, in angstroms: 5430.16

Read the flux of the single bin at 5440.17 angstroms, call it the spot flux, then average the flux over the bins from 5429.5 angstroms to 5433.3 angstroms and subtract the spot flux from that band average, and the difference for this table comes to -0.16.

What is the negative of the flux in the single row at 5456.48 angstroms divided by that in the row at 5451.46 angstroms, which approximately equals -0.98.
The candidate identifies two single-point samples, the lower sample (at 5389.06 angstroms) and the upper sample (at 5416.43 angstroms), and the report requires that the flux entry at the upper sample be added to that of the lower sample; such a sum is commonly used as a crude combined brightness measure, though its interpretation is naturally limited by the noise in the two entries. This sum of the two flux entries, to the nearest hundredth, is 4.92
